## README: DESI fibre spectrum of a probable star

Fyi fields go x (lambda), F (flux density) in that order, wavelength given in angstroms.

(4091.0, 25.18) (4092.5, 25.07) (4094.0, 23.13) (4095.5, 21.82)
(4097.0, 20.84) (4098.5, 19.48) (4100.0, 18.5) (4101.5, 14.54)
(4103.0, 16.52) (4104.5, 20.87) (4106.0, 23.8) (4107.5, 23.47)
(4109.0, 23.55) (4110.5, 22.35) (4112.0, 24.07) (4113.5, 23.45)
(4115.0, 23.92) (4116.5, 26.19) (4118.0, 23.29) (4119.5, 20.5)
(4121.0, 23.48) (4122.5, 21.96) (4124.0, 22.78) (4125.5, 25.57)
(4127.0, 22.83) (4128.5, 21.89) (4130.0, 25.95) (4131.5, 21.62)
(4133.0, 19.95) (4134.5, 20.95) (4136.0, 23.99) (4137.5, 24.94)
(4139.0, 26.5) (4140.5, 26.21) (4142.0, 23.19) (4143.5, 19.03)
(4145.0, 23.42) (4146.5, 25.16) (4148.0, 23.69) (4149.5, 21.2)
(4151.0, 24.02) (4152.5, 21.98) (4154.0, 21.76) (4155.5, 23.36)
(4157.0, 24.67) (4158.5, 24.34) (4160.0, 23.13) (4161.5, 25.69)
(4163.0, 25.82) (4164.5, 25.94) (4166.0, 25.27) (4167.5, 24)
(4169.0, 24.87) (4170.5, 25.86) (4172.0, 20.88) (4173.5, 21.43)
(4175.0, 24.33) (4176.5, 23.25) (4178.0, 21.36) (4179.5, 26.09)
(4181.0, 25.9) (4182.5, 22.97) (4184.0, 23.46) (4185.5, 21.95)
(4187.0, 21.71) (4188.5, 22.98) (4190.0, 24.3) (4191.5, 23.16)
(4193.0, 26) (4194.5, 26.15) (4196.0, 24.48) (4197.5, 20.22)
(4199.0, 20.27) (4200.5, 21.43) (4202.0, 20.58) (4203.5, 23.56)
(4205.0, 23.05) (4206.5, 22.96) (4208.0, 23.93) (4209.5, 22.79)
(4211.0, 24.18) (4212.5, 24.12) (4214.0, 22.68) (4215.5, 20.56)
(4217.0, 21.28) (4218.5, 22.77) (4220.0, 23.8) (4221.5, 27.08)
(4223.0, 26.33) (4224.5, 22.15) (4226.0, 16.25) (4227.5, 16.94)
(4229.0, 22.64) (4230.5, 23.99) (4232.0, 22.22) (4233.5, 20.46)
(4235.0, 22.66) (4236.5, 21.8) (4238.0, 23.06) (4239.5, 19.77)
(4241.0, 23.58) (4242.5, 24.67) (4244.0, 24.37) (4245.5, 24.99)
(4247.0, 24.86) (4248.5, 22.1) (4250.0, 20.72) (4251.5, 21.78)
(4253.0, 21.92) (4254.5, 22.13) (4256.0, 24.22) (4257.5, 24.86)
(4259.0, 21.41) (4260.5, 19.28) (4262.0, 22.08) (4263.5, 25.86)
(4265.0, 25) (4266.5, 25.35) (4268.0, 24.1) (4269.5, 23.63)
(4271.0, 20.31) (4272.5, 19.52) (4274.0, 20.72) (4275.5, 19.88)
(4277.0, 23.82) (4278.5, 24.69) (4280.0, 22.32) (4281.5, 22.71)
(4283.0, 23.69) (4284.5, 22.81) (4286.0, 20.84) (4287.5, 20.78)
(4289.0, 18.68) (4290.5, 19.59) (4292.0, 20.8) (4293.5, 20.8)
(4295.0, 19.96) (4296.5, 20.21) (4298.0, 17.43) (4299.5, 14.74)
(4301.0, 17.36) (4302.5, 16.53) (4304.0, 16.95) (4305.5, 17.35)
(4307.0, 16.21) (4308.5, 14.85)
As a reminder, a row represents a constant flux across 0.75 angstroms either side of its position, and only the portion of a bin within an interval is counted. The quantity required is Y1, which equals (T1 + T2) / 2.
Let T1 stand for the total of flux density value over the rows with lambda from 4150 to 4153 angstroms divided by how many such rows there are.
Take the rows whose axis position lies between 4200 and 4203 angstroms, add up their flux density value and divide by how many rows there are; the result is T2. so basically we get 22.0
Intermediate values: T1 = 23.0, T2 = 21.0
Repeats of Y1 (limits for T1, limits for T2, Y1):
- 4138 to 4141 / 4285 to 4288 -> 23.6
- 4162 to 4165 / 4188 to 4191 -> 24.8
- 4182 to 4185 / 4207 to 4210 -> 23.3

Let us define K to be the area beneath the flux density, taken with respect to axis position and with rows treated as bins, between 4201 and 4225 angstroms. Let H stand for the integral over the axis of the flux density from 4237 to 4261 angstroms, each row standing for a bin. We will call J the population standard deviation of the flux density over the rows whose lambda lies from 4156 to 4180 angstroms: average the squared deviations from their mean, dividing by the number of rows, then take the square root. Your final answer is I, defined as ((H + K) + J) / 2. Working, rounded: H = 546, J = 1.68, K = 558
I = 553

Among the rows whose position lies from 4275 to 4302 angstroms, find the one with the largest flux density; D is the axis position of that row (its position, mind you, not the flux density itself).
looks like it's 4278.5 angstroms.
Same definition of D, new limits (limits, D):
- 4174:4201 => 4194.5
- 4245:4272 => 4263.5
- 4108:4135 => 4116.5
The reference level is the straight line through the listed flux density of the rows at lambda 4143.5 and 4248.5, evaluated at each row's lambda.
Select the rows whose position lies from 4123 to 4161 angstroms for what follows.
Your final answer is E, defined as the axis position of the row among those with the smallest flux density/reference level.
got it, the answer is 4143.5 angstroms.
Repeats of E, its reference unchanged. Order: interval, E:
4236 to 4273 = 4272.5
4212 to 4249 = 4226.0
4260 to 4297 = 4289.0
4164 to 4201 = 4197.5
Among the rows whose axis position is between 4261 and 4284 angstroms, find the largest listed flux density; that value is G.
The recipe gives 25.86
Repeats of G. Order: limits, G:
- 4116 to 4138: 26.19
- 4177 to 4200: 26.15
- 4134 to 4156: 26.5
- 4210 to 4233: 27.08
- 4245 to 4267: 25.86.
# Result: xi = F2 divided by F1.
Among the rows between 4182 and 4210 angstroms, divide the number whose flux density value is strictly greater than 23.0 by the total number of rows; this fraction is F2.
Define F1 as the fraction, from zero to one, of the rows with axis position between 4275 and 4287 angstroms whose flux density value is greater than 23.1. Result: 1.3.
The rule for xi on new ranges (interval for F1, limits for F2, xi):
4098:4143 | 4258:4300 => 0.5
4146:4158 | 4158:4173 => 1.4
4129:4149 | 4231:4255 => 0.5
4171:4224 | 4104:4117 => 1.6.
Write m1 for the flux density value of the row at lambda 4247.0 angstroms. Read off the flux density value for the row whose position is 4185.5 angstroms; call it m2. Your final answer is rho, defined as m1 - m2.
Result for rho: 2.9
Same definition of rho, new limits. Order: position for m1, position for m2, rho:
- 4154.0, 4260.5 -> 2.5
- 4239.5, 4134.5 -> -1.2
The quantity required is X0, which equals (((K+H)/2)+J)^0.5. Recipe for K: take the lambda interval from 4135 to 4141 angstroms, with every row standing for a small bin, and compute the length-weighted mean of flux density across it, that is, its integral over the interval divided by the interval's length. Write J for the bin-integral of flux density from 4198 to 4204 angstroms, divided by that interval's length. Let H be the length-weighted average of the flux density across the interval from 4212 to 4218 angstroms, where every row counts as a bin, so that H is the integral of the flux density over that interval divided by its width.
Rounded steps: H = 22.1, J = 21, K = 25.2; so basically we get 6.71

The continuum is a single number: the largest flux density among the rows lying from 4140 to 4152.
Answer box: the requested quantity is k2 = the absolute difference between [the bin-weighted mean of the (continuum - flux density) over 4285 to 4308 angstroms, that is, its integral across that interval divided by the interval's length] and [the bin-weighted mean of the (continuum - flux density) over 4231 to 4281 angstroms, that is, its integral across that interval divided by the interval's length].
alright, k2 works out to 4.1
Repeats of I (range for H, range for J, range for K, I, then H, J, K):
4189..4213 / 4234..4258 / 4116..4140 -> 558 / 556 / 1.56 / 559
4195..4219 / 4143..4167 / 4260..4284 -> 543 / 539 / 1.85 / 545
